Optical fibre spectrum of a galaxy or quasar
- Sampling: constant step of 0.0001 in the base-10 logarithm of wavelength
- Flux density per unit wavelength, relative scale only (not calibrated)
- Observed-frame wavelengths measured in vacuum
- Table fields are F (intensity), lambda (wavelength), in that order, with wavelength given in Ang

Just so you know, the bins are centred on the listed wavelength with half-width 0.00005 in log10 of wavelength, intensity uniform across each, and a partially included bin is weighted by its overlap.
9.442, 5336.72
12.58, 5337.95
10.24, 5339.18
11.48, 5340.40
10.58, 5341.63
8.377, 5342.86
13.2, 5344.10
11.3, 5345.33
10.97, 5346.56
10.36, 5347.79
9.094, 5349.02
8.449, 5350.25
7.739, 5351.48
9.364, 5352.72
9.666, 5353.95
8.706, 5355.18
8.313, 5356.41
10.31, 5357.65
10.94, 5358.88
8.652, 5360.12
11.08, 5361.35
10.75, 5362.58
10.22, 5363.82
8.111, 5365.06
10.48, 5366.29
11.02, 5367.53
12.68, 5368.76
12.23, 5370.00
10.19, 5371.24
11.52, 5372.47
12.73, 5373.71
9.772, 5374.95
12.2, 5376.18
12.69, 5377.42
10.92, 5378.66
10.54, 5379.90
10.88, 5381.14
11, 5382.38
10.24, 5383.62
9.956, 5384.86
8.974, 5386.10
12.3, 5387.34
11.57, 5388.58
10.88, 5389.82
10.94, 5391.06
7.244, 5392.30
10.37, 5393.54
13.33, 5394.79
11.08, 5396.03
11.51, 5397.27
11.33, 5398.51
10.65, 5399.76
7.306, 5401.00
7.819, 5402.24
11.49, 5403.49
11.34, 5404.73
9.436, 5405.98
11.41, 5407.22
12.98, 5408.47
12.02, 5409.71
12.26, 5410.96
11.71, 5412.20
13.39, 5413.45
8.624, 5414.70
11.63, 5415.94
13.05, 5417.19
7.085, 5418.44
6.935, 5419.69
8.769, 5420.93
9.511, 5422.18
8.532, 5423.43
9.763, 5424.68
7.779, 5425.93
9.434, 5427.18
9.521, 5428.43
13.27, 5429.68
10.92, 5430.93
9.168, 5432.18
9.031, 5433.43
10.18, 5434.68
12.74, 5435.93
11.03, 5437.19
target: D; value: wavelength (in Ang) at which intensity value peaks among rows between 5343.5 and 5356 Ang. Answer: 5344.10 Ang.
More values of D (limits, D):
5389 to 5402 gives 5394.79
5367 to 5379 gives 5373.71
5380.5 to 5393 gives 5387.34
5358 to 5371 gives 5368.76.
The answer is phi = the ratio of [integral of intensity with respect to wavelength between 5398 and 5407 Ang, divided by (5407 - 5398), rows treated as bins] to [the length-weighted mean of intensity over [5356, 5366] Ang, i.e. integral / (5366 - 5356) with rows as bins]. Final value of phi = 1.01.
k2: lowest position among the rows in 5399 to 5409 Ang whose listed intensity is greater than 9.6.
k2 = 5399.76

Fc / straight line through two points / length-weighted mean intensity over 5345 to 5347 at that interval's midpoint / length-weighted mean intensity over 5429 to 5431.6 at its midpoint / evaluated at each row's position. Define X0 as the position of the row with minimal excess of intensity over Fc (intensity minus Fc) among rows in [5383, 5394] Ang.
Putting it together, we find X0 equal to 5392.30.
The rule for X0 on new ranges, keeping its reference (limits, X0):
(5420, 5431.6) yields 5425.93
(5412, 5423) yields 5419.69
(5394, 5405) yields 5401.00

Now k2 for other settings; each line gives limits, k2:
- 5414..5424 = 5415.94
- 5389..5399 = 5389.82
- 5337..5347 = 5337.95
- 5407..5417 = 5407.22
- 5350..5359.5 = 5353.95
